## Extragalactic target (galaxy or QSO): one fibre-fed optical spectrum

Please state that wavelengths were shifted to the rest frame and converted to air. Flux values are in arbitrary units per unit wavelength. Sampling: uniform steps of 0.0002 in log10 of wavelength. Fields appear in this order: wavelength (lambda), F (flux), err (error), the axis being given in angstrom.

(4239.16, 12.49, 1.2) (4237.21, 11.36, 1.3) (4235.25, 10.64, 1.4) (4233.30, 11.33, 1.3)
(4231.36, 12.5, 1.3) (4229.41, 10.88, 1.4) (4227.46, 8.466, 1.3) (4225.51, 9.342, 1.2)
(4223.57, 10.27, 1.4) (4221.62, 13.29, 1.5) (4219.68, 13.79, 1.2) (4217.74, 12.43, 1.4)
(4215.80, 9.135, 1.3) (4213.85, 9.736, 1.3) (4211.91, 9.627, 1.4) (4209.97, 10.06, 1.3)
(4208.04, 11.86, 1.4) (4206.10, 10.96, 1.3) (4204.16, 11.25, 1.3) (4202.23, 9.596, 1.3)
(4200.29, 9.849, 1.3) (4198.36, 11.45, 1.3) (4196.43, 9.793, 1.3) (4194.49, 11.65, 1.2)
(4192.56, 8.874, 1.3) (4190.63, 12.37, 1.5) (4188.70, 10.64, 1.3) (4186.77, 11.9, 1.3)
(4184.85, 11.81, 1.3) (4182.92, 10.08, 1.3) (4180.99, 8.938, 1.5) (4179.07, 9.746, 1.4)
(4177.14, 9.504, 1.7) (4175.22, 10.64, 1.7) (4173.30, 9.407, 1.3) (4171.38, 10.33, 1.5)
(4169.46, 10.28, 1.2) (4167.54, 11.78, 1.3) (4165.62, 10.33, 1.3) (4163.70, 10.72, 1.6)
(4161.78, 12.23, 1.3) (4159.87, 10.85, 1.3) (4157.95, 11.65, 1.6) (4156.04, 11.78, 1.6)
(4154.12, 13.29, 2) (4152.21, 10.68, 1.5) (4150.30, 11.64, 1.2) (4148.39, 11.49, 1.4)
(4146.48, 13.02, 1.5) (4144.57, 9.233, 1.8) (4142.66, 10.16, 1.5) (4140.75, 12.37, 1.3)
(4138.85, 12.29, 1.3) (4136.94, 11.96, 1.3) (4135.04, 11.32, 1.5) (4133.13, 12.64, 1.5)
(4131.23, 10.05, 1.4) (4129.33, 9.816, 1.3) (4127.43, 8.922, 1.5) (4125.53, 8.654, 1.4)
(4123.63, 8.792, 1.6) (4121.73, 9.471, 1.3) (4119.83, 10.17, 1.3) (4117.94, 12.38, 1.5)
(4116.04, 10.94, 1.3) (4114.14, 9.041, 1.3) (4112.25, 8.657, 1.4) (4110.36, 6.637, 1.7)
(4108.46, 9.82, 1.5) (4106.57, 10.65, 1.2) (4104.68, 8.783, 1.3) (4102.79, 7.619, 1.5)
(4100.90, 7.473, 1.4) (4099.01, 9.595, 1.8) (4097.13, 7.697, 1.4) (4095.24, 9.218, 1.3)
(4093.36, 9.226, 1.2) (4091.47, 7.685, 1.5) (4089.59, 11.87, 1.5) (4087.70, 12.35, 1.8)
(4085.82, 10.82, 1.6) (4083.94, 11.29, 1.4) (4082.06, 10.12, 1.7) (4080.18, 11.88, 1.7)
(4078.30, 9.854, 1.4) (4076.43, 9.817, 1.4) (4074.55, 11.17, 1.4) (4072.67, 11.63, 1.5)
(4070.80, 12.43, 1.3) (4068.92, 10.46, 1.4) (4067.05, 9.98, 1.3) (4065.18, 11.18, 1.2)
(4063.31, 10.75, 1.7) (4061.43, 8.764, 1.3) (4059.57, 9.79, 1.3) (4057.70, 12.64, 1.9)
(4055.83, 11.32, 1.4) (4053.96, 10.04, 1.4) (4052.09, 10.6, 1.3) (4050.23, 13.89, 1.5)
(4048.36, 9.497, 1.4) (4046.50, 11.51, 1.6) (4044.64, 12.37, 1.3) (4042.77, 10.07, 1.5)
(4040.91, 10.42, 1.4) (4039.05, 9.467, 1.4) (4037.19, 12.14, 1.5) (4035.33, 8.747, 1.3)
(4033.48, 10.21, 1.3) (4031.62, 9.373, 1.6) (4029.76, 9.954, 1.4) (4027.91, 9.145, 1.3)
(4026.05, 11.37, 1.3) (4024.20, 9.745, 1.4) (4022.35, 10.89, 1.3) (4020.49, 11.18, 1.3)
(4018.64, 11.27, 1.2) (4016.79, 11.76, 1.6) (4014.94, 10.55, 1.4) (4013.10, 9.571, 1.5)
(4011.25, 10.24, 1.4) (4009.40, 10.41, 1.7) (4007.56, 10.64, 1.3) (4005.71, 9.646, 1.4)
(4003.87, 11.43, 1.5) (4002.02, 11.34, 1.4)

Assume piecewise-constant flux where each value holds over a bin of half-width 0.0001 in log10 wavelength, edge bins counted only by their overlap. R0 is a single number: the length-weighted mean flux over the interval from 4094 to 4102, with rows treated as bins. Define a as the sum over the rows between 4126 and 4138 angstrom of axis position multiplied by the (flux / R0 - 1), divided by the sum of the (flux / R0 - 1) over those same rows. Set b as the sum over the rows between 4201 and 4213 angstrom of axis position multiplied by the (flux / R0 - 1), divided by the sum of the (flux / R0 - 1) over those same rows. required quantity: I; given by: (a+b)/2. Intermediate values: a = 4133.7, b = 4206.9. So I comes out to 4170.3 angstrom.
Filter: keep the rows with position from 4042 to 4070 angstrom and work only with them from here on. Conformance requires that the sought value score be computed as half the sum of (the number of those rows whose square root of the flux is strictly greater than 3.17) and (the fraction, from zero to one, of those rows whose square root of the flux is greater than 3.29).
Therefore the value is 5.2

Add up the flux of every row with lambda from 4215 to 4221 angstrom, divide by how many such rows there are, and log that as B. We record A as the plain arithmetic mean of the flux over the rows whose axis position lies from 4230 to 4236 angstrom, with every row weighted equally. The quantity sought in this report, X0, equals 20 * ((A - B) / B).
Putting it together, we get -0.5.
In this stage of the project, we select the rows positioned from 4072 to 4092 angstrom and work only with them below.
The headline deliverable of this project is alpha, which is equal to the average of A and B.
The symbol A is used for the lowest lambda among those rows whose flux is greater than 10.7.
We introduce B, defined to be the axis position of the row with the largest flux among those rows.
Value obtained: 4080.2 angstrom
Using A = 4072.67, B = 4087.70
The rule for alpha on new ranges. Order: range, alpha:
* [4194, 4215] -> 4201.3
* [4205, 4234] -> 4212.9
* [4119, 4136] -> 4133.1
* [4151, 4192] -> 4154.1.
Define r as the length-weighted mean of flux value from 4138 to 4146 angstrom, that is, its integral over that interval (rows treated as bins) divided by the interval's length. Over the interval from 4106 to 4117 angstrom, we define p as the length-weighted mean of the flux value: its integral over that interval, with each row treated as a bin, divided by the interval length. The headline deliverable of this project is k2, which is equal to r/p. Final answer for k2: 1.20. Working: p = 9.2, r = 11.1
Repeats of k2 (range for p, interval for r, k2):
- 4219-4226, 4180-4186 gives 0.88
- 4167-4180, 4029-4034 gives 0.96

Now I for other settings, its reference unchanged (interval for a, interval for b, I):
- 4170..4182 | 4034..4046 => 4108.1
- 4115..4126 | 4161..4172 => 4142.2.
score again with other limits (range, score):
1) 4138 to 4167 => 7.3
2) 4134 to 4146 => 2.8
